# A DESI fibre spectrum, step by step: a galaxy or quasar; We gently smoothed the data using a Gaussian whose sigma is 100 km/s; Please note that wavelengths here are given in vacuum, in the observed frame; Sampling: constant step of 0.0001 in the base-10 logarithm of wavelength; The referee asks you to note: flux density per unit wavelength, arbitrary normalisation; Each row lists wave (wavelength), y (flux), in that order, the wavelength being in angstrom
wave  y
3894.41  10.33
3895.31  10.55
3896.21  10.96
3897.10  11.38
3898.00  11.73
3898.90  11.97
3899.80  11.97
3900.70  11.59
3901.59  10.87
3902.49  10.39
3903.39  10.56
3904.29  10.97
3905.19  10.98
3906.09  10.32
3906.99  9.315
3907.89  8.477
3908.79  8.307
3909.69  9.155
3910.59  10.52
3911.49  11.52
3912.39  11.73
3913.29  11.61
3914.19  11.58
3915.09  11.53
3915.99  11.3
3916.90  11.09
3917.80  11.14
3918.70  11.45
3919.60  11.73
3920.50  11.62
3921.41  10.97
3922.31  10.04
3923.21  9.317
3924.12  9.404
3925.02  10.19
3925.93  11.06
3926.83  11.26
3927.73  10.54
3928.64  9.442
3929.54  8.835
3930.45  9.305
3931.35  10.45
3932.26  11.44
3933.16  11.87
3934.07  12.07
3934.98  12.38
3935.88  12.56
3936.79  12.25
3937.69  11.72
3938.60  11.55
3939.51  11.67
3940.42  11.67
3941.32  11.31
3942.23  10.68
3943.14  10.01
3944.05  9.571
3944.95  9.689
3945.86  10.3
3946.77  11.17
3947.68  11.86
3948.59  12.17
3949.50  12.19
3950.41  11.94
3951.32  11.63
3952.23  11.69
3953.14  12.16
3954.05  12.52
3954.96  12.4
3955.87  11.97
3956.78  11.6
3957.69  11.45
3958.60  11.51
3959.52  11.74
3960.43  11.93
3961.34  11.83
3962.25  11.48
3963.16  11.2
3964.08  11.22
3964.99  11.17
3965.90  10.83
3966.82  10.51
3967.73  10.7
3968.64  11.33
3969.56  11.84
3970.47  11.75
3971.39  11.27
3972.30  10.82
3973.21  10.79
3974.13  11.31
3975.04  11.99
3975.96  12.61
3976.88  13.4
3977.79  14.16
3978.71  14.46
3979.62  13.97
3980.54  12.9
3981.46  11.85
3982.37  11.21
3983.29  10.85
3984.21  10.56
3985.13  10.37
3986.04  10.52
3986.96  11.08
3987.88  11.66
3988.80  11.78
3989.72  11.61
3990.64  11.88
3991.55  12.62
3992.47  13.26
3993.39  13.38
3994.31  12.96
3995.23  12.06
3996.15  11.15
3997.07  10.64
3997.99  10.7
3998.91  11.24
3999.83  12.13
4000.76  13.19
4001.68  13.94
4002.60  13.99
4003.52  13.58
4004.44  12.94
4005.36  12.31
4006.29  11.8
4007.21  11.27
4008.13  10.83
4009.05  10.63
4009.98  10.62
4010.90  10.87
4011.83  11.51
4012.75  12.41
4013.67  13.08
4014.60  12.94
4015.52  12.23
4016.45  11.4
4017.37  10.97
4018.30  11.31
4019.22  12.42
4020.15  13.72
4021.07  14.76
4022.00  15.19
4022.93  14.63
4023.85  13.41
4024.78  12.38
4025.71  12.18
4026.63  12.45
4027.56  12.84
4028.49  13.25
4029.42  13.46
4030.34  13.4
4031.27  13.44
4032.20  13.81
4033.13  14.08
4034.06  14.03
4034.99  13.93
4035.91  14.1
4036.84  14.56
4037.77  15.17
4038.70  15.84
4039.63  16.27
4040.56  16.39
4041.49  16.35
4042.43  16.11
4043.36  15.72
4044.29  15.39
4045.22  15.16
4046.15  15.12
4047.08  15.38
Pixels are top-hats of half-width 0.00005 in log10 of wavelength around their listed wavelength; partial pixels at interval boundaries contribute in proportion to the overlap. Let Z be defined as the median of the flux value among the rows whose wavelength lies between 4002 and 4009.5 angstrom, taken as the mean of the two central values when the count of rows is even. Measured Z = 12.1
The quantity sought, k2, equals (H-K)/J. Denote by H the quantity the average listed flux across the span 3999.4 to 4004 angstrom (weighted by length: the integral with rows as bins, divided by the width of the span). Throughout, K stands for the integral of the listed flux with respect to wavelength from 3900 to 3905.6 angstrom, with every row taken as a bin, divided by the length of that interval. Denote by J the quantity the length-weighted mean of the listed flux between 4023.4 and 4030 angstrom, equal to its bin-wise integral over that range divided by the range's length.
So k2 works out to 0.19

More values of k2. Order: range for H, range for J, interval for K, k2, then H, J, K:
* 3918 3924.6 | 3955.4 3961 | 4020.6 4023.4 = -0.36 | 10.7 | 11.7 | 14.9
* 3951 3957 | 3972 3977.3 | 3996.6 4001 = 0.05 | 12.0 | 11.8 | 11.5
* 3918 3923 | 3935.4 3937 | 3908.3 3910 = 0.19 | 11.1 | 12.4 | 8.7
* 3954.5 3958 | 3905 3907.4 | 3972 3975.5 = 0.06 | 11.9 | 10.1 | 11.3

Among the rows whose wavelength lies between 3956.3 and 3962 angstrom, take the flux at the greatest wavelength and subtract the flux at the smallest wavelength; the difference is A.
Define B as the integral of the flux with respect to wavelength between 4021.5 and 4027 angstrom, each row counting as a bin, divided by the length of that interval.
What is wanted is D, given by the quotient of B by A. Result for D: 58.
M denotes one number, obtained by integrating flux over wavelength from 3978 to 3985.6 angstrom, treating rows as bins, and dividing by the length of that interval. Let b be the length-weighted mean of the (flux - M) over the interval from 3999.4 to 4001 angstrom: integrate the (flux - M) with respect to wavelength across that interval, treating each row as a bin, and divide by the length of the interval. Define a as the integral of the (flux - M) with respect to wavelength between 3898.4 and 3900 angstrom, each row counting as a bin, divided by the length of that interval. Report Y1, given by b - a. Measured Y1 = 0.6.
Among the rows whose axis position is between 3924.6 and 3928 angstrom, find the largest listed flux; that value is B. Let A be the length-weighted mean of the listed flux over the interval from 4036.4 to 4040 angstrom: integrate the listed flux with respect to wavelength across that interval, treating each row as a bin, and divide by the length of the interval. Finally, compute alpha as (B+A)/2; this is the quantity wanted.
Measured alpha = 13.4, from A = 15.4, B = 11.26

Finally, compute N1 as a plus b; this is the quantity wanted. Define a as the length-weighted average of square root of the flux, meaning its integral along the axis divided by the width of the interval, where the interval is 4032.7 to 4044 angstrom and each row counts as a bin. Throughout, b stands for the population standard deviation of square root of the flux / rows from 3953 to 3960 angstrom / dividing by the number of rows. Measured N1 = 3.95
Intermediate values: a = 3.90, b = 0.06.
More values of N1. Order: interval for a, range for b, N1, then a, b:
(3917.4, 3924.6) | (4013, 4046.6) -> 3.47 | 3.27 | 0.20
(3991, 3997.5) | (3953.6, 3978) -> 3.62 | 3.51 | 0.12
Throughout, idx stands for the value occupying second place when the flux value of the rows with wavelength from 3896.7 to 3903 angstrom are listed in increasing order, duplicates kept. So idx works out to 10.87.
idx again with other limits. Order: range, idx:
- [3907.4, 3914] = 8.477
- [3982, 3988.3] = 10.52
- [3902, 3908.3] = 9.315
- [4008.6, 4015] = 10.63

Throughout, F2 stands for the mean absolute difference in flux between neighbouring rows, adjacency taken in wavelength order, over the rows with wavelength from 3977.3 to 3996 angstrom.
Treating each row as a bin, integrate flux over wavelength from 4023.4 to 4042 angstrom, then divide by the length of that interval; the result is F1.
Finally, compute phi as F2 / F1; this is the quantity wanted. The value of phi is 0.034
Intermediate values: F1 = 14.1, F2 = 0.48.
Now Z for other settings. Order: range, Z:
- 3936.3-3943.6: 11.6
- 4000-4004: 13.8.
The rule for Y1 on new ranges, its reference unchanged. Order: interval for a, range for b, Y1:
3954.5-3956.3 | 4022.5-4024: 2.0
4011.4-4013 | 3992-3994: 1.4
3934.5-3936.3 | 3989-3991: -0.7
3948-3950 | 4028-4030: 1.2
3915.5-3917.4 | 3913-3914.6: 0.4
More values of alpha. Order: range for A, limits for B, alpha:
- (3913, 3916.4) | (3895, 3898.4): 11.6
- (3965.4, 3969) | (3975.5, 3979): 12.7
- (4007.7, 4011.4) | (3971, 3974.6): 11.0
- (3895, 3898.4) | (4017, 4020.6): 12.4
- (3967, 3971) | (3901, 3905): 11.2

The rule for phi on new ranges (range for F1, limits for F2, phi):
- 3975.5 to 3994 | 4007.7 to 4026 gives 0.052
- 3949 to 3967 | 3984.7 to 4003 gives 0.043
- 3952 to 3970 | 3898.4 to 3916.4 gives 0.040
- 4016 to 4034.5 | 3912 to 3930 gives 0.032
